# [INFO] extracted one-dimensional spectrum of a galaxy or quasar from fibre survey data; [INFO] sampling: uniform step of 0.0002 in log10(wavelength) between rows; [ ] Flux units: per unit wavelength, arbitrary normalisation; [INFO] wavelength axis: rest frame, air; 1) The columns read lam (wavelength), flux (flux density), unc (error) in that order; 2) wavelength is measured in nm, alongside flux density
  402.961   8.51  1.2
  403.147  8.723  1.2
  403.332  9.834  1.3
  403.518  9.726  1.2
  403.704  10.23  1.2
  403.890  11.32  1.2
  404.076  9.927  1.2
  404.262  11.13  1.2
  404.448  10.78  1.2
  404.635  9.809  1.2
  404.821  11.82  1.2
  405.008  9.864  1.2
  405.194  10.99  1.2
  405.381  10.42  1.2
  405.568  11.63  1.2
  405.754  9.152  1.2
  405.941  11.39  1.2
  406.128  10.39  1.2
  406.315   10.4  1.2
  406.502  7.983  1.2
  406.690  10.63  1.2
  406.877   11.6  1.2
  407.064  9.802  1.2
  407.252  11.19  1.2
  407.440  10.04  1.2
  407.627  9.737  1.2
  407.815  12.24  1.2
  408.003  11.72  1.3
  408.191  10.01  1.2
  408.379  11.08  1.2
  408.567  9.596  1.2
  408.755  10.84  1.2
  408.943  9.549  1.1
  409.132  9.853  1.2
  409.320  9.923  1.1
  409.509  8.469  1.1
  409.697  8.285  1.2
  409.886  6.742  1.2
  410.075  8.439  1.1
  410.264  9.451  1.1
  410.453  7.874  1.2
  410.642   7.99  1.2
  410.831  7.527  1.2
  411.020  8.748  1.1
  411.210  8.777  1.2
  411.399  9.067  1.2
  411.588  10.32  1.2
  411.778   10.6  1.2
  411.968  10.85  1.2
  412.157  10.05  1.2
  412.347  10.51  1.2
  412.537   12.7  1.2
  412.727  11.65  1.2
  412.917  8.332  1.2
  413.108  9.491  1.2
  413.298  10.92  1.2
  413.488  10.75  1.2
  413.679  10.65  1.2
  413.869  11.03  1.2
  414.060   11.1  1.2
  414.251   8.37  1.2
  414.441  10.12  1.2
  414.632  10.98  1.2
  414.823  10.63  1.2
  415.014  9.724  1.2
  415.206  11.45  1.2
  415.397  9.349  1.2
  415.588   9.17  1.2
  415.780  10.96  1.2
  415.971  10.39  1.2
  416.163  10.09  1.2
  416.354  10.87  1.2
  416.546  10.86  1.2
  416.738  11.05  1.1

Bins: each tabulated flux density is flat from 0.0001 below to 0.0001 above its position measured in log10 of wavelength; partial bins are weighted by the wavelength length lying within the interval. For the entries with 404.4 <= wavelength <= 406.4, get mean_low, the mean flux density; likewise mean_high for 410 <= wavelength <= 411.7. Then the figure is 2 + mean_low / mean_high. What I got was 3.22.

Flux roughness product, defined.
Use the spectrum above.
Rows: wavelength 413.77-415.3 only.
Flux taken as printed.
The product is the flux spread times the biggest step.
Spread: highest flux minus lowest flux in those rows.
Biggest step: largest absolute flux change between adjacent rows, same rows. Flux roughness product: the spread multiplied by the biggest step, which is 8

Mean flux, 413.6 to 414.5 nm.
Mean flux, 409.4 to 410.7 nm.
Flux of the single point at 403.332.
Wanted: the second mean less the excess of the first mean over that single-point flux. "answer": 7.8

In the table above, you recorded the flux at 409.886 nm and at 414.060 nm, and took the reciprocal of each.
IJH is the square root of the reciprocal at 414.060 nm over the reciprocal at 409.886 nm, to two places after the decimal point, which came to 0.78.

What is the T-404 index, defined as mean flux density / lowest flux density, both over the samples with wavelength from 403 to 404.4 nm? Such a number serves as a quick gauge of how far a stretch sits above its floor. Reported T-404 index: 1.16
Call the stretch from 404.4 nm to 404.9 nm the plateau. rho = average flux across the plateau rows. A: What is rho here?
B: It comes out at 10.8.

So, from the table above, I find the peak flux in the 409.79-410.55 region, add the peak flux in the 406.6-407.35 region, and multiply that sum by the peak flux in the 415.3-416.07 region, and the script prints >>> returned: 231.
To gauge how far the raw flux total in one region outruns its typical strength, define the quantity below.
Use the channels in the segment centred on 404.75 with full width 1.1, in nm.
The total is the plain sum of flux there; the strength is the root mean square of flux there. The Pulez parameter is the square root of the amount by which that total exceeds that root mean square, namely 7.32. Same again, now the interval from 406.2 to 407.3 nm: 7.16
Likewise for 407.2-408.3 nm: 7.35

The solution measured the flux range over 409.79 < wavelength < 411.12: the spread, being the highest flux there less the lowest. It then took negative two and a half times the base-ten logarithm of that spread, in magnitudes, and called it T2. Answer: -1.08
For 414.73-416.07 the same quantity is -0.89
